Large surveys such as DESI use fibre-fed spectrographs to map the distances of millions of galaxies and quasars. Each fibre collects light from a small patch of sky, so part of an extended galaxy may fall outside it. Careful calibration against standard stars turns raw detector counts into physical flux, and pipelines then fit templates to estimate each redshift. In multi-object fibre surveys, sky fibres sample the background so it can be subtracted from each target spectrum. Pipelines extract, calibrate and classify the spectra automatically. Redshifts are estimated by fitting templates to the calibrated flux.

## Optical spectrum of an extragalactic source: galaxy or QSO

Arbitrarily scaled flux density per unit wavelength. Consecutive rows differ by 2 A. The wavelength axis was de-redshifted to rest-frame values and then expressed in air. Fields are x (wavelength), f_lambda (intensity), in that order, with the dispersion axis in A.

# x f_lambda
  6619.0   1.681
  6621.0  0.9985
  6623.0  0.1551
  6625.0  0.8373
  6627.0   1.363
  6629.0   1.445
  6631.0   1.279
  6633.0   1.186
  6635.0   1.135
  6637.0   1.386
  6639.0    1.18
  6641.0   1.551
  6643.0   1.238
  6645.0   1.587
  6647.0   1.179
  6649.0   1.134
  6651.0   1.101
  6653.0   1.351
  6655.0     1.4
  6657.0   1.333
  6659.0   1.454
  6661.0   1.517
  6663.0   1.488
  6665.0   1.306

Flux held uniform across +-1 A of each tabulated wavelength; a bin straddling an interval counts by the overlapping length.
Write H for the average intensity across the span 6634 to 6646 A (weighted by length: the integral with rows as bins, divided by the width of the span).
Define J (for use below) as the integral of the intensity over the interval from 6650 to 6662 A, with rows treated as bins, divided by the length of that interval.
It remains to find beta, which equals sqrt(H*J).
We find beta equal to 1.35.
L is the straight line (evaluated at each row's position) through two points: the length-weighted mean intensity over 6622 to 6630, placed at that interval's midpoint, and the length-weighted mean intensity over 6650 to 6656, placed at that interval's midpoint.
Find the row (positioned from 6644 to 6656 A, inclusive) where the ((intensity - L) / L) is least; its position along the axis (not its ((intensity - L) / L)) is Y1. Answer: 6651.0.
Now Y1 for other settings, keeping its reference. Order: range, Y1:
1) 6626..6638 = 6635.0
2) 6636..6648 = 6647.0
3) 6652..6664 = 6657.0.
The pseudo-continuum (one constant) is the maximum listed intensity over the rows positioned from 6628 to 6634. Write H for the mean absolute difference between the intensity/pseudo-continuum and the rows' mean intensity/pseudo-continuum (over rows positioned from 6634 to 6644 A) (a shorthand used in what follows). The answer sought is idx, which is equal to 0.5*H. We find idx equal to 0.047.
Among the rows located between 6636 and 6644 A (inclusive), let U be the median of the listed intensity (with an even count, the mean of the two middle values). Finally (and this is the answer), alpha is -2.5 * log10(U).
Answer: -0.29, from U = 1.31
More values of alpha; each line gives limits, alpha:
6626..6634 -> -0.30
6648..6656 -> -0.24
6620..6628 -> 0.09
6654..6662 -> -0.39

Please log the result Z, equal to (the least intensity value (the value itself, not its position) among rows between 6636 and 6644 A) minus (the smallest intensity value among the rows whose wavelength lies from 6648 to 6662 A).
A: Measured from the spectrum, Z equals 0.08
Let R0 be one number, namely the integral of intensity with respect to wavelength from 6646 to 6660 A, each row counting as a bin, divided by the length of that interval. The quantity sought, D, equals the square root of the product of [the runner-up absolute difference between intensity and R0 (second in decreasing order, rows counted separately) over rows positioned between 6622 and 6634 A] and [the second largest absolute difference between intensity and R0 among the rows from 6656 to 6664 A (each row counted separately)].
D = 0.304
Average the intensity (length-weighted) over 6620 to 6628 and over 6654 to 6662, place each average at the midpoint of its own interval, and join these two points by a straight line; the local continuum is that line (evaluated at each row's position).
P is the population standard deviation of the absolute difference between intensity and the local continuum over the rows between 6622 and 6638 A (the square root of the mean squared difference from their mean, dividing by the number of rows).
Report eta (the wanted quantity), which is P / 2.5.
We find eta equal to 0.082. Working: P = 0.20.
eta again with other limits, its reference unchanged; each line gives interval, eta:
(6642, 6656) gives 0.049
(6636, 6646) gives 0.060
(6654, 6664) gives 0.009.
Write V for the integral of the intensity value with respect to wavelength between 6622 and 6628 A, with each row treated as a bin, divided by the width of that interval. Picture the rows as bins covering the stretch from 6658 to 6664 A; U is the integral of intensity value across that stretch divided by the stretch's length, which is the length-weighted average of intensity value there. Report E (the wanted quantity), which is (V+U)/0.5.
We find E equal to 4.5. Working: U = 1.49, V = 0.79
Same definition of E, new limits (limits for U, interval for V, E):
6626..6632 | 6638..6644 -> 5.4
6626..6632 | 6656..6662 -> 5.6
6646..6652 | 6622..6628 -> 3.8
